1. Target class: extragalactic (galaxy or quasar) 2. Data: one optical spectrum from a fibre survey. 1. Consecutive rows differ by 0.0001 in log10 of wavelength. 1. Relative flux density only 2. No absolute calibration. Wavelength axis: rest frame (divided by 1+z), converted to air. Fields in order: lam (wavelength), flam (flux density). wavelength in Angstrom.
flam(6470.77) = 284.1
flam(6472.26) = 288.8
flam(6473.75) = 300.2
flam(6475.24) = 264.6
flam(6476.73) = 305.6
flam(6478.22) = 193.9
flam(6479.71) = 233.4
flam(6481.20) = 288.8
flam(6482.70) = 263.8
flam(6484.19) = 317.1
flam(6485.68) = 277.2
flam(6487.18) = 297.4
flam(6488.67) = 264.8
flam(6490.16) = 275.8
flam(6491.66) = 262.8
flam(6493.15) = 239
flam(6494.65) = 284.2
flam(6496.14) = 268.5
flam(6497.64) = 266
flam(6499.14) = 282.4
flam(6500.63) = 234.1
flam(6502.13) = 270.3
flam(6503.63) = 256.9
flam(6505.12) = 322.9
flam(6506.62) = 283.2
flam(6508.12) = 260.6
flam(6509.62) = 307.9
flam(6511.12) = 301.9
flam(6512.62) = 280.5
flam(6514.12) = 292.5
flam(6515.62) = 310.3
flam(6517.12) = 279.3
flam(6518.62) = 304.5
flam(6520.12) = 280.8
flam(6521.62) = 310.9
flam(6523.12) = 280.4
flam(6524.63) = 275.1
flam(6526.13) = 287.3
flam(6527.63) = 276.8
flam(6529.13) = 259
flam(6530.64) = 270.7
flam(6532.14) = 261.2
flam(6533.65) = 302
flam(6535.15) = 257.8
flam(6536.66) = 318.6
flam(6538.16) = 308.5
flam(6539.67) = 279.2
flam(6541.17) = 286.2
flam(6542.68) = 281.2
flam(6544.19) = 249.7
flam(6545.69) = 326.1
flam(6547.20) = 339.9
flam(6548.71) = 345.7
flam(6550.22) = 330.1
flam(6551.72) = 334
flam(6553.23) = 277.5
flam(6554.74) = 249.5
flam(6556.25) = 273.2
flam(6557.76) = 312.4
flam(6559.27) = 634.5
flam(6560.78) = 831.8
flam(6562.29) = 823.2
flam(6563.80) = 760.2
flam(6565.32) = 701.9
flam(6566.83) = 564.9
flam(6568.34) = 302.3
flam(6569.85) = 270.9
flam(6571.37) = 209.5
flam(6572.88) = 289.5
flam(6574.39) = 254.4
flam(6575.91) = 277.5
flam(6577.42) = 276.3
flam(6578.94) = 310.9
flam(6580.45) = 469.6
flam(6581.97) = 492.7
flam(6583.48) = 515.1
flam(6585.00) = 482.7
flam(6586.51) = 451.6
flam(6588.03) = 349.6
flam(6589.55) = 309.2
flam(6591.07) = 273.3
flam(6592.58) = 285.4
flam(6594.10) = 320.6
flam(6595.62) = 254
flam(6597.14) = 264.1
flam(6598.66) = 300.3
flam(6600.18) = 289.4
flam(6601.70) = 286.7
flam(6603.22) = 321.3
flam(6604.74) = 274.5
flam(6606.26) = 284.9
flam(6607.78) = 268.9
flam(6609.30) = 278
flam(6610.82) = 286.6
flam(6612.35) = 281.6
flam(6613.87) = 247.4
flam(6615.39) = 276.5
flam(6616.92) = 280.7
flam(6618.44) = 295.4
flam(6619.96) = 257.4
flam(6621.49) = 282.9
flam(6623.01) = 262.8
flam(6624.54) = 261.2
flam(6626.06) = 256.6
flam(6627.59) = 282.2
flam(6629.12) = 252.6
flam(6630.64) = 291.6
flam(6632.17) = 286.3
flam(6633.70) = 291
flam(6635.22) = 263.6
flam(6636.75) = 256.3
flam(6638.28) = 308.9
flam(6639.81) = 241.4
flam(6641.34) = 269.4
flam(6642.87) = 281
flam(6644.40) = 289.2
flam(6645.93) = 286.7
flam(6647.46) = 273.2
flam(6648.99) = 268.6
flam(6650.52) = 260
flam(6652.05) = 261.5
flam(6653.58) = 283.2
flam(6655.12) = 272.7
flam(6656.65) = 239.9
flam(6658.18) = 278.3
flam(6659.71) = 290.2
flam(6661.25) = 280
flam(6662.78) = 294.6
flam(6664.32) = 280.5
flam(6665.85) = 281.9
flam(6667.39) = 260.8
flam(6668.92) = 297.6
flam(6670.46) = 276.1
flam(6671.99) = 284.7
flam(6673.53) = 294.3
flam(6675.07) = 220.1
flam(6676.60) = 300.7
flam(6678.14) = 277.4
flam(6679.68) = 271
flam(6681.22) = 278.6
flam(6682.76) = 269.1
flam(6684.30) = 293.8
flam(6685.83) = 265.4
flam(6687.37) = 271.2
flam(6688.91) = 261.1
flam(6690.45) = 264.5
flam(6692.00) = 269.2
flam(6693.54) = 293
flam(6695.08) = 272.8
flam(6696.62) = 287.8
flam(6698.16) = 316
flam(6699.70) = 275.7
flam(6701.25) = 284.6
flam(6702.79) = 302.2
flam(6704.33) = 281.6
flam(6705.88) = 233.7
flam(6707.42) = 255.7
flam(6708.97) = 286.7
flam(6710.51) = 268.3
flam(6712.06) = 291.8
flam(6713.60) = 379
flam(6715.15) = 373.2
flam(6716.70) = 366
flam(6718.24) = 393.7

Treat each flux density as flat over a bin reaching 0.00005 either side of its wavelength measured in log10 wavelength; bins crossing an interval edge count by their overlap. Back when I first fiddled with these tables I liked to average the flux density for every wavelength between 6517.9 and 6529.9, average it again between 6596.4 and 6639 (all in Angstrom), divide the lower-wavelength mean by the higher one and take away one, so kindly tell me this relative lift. 0.022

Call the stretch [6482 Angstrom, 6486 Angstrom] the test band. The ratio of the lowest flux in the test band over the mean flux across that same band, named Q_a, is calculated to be 0.92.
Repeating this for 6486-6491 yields 0.95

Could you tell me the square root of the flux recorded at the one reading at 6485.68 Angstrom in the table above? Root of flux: 16.6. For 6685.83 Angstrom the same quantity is 16.3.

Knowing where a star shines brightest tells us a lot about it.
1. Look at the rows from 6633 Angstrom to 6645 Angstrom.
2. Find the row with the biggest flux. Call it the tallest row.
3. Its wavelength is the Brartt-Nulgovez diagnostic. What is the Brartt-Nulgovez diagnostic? 6638.28 Angstrom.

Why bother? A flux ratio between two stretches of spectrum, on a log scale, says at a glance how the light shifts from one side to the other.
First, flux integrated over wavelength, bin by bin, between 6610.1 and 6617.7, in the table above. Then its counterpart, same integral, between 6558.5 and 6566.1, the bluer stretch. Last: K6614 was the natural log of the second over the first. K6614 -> 1.00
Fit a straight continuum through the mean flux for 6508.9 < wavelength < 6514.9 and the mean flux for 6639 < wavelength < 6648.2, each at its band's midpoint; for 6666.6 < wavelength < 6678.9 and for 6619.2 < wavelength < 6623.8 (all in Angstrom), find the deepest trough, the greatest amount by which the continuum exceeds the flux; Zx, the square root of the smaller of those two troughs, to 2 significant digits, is 4.5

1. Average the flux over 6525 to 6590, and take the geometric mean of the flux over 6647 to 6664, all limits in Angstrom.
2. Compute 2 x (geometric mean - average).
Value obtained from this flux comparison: -199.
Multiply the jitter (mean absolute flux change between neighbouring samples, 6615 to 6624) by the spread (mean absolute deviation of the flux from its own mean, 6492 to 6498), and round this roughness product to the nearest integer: 261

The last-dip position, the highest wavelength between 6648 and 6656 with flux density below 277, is 6655.12 Angstrom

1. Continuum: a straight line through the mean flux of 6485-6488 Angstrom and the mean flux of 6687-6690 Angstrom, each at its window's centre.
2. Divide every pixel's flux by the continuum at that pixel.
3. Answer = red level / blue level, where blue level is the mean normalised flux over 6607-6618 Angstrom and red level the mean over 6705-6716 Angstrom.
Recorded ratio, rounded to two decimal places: 1.13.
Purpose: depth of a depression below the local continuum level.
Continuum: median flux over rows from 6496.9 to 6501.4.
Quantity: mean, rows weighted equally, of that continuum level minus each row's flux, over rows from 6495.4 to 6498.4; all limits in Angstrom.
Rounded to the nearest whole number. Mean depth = -1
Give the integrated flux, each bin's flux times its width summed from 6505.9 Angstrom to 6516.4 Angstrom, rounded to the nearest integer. 3054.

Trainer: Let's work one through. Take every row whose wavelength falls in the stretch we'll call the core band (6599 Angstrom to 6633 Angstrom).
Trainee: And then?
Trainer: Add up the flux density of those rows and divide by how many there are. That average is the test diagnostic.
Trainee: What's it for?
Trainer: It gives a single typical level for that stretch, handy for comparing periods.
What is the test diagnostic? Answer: 278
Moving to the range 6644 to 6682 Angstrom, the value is 276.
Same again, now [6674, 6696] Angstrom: 272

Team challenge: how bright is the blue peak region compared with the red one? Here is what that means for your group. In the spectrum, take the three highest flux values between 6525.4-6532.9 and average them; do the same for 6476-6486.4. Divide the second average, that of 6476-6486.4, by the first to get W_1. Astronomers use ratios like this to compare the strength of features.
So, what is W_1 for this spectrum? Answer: 1.1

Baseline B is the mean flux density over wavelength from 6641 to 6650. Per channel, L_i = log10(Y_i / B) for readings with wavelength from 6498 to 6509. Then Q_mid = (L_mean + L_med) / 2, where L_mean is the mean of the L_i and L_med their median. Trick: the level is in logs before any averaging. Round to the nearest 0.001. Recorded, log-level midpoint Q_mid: -0.011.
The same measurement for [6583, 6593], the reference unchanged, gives 0.112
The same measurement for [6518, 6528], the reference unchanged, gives 0.010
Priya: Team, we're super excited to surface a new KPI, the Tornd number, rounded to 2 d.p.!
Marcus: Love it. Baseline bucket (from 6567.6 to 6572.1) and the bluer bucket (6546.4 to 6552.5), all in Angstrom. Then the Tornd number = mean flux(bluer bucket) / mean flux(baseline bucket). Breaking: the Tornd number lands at 1.29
